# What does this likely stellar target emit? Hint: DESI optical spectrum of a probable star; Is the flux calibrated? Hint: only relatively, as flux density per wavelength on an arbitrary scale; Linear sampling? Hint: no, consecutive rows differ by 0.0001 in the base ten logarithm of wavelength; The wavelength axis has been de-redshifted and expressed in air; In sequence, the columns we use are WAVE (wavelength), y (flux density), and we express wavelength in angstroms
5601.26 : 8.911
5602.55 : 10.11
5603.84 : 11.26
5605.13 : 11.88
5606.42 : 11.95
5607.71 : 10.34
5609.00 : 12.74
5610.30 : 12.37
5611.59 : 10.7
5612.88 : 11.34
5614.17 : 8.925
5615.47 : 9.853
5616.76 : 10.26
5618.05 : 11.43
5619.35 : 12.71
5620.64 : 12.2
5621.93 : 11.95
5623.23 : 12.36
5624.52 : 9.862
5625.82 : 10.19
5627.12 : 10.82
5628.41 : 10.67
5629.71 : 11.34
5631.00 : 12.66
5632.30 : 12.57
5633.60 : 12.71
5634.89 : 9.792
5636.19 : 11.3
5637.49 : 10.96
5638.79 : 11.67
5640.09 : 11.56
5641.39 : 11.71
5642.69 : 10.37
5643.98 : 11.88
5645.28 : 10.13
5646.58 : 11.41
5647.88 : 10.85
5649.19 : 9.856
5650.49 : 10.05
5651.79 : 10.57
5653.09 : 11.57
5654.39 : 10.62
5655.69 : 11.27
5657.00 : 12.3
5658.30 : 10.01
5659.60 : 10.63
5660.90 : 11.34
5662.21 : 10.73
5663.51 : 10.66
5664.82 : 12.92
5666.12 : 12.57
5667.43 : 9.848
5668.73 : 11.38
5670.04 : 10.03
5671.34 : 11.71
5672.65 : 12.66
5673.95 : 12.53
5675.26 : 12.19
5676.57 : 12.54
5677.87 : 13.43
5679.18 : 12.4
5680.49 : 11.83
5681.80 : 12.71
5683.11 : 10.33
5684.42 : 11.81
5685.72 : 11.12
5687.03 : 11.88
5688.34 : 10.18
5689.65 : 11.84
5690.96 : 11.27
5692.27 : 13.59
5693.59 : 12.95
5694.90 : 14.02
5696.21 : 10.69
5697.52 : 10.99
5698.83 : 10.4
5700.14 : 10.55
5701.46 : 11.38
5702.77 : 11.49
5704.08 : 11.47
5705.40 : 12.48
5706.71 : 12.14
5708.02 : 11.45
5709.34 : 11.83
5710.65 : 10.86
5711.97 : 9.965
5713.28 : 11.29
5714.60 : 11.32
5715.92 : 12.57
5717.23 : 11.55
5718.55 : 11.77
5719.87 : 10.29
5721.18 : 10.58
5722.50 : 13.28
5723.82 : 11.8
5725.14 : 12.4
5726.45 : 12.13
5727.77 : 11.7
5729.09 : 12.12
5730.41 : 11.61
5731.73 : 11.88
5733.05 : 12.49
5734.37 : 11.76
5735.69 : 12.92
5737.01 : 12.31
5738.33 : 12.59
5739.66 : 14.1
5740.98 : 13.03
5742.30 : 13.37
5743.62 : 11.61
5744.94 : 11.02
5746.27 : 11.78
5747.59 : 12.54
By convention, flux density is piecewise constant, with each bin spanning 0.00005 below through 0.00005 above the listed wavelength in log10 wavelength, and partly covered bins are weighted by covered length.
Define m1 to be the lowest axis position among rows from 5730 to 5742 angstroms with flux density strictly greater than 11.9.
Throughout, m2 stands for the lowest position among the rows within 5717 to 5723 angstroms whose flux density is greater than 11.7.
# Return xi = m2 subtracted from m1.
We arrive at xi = 14.5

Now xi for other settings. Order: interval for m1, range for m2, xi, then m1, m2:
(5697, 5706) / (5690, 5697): 13.1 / 5705.40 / 5692.27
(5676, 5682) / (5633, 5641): 43.0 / 5676.57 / 5633.60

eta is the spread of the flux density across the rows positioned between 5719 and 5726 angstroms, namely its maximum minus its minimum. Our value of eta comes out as 3.0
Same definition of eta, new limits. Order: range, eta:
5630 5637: 2.9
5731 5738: 1.2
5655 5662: 2.3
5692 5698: 3.3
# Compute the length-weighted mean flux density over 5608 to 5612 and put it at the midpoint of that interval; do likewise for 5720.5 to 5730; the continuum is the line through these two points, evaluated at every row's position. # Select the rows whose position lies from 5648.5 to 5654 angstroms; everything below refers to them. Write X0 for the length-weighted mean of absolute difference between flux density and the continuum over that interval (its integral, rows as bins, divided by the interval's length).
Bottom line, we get 1.38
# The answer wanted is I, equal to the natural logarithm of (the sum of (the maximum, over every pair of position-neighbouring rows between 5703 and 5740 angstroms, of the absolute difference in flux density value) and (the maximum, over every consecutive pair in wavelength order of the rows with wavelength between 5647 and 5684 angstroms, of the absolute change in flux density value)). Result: 1.69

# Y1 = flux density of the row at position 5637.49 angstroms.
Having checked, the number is 10.96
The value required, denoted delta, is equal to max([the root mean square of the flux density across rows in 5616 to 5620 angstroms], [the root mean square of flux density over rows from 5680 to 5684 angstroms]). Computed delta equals 11.7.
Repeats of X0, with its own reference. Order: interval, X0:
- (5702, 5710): 0.39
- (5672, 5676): 0.53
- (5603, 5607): 0.32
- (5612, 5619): 1.46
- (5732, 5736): 0.47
